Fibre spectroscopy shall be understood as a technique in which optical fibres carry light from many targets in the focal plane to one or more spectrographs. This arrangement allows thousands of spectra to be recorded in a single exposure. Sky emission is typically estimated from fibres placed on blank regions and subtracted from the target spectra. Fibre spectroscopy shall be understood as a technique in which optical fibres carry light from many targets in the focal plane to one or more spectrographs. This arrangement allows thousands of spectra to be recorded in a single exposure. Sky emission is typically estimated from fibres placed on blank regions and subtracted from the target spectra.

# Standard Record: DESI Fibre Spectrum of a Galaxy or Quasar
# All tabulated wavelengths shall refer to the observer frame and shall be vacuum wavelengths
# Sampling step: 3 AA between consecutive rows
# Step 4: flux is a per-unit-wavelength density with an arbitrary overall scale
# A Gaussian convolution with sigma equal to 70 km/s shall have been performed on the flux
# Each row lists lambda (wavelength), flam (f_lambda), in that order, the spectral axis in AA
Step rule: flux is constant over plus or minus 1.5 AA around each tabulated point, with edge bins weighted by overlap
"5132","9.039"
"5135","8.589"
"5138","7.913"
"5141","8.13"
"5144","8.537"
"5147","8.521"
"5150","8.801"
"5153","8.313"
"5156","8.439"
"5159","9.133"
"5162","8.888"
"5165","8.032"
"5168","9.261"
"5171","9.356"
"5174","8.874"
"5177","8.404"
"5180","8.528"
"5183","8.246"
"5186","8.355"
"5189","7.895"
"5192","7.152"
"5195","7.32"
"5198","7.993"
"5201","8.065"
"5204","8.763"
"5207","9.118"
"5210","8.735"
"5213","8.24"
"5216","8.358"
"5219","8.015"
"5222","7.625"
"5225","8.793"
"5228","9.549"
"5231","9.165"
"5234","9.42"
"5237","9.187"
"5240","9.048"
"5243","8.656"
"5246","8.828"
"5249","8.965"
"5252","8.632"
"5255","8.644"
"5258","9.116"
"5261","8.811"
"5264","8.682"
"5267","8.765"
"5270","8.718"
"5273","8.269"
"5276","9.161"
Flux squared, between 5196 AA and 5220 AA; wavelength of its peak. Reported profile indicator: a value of 5207 AA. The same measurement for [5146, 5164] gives 5159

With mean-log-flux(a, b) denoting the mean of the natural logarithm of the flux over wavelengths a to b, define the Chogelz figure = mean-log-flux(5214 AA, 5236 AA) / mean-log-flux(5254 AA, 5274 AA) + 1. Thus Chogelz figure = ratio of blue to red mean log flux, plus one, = 1.998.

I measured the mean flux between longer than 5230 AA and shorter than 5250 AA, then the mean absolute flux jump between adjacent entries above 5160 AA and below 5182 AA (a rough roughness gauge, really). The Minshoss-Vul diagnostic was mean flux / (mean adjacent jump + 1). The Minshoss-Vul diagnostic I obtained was 5.86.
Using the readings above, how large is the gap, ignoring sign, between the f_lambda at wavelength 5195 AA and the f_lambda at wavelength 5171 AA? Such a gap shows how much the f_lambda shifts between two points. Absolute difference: 2.04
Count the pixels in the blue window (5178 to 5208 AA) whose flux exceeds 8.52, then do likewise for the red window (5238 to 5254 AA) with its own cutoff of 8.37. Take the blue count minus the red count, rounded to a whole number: -2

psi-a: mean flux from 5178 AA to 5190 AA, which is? 8.3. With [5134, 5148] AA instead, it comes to 8.3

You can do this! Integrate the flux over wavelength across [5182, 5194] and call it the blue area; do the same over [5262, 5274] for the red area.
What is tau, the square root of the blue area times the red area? 99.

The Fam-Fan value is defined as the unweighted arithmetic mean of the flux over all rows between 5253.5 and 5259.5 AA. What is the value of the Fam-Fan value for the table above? 8.88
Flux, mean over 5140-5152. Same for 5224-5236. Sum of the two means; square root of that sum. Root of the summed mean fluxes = 4.21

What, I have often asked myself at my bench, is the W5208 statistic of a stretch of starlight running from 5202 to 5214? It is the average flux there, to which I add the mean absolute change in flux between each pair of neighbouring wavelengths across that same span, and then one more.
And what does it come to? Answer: 10.1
